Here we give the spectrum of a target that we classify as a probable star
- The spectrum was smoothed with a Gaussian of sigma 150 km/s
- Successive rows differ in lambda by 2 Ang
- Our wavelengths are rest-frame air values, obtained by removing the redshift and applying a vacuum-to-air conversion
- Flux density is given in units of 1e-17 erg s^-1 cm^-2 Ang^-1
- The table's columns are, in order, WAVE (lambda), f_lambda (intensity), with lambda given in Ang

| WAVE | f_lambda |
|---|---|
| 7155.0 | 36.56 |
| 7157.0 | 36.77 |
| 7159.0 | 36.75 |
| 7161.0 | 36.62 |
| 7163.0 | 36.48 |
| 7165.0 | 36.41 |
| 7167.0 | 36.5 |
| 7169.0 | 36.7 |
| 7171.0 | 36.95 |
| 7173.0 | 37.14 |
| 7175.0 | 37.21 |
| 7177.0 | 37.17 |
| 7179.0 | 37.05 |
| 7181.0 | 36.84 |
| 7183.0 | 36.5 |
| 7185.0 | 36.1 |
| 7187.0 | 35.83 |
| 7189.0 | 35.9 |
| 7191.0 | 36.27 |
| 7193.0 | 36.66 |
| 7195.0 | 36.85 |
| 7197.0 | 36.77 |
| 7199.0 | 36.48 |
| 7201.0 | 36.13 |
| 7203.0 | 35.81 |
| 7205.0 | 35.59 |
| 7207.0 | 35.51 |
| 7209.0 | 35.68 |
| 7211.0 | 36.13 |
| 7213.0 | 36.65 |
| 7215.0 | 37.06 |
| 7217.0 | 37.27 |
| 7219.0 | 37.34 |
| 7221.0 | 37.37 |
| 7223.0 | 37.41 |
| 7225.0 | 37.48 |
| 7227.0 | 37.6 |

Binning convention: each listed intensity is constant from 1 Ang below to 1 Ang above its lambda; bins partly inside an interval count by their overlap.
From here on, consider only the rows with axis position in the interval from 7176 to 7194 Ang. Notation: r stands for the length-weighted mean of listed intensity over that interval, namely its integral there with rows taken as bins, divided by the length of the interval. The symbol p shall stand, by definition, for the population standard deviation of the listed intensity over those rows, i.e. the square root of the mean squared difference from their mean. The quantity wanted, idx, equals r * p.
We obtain 16.8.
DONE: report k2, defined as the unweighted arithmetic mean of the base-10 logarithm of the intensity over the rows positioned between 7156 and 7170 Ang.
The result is 1.56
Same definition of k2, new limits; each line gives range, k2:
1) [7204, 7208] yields 1.55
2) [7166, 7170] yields 1.56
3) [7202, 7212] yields 1.55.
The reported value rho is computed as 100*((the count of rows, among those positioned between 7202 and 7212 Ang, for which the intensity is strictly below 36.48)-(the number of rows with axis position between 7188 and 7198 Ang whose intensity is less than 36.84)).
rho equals 100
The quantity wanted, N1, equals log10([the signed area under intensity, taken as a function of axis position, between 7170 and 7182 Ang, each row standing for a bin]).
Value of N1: 2.65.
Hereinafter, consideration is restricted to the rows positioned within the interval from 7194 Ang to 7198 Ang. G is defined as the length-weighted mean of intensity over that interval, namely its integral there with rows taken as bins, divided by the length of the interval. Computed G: 36.8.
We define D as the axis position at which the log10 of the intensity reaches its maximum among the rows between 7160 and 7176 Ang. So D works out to 7175.0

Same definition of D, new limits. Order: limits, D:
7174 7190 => 7175.0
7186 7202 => 7195.0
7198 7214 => 7213.0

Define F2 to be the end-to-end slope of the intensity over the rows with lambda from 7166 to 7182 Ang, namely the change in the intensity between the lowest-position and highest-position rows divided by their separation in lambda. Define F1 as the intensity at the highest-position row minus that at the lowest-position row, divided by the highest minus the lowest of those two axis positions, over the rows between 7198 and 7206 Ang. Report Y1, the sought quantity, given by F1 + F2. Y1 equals -0.1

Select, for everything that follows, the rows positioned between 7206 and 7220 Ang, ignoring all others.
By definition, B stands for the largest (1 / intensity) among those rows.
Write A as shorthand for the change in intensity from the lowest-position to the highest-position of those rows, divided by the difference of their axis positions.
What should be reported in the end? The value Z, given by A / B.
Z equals 5.4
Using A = 0.15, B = 0.0282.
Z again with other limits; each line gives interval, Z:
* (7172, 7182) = -1.4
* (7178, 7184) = -5.0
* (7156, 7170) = -0.2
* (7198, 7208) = -4.3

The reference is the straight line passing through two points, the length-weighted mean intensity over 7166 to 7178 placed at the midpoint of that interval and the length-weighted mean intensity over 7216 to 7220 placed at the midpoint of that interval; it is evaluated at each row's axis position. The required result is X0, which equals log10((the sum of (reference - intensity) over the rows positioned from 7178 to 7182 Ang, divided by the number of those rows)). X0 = -1.2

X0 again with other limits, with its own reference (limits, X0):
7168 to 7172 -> -1.0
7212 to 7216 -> -0.4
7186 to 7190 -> 0.1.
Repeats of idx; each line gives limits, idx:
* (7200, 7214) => 13.4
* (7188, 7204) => 13.4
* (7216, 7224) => 1.9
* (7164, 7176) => 11.2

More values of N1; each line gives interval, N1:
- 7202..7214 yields 2.63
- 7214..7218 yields 2.17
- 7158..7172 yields 2.71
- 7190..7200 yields 2.56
